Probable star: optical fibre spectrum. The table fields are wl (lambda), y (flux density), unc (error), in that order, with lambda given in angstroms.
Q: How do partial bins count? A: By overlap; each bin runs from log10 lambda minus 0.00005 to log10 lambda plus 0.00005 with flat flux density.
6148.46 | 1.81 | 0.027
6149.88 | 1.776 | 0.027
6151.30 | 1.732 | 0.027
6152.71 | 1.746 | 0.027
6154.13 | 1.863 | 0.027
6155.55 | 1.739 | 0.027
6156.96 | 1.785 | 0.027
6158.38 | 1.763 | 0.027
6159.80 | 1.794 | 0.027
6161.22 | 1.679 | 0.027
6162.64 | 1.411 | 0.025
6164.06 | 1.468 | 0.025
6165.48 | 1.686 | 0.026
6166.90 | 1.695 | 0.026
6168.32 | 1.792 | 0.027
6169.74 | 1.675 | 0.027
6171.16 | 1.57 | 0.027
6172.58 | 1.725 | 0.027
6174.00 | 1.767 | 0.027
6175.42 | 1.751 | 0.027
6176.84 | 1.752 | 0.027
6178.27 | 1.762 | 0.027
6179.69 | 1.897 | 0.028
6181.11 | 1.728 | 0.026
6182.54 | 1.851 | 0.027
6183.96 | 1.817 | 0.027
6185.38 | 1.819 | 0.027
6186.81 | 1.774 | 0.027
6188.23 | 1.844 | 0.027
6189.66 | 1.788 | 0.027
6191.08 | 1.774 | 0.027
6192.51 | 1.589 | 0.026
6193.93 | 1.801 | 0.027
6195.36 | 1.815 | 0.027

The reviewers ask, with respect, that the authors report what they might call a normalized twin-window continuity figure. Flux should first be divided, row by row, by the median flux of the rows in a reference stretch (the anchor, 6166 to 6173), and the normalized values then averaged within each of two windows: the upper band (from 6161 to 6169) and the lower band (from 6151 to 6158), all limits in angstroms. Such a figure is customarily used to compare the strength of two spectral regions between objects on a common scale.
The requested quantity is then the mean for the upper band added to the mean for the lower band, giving 2.00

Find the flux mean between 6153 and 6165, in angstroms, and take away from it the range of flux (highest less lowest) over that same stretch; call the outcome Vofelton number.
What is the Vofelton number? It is 1.24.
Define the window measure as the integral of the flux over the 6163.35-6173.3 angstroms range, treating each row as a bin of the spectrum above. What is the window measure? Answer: 16.5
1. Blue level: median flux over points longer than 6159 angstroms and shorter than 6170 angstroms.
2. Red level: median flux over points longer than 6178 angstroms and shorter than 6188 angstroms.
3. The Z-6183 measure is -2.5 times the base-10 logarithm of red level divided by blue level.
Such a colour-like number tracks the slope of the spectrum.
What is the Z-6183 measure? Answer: -0.08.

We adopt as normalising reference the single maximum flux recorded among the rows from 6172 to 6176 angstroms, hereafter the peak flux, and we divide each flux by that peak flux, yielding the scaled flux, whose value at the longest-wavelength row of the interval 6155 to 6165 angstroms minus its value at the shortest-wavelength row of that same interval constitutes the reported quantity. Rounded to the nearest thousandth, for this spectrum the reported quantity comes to -0.153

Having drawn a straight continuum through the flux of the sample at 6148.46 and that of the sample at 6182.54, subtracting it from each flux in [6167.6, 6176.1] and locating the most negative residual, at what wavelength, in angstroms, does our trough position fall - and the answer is 6171.16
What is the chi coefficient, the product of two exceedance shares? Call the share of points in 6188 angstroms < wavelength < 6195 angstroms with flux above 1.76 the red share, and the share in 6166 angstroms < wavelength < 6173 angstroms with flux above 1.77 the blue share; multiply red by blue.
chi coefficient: 0.16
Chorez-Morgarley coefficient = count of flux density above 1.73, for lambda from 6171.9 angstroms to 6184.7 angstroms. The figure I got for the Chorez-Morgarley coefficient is 7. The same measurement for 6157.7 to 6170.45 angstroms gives 3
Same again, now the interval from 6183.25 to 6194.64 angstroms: 7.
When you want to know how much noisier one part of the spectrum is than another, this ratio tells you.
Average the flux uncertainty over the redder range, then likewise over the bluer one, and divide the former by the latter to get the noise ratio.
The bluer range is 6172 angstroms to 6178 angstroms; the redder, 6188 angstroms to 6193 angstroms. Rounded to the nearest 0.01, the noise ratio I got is 0.99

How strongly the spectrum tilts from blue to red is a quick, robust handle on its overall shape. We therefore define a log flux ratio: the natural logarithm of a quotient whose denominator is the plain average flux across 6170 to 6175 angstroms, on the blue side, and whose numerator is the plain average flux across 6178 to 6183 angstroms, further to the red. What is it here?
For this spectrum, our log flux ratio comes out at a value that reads 0.07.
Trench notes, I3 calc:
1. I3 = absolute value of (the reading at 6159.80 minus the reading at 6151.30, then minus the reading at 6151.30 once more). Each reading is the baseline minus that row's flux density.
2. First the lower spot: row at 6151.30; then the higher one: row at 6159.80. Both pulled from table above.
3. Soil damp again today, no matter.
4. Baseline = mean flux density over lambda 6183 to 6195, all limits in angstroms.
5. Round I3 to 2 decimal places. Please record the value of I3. 0.11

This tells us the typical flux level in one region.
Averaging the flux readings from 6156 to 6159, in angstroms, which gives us 1.77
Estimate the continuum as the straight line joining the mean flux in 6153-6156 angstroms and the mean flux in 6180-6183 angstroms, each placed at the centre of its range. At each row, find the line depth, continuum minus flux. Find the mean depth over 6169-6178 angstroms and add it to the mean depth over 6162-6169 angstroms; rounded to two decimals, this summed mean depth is 0.27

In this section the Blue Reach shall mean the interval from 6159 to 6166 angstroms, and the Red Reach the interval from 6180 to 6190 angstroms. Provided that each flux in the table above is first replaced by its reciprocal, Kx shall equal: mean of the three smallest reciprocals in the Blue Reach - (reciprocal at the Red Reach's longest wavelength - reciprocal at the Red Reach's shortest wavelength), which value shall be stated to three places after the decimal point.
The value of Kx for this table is 0.601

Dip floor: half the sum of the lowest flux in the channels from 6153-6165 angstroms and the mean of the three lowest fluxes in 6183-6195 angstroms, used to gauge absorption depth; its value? 1.56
